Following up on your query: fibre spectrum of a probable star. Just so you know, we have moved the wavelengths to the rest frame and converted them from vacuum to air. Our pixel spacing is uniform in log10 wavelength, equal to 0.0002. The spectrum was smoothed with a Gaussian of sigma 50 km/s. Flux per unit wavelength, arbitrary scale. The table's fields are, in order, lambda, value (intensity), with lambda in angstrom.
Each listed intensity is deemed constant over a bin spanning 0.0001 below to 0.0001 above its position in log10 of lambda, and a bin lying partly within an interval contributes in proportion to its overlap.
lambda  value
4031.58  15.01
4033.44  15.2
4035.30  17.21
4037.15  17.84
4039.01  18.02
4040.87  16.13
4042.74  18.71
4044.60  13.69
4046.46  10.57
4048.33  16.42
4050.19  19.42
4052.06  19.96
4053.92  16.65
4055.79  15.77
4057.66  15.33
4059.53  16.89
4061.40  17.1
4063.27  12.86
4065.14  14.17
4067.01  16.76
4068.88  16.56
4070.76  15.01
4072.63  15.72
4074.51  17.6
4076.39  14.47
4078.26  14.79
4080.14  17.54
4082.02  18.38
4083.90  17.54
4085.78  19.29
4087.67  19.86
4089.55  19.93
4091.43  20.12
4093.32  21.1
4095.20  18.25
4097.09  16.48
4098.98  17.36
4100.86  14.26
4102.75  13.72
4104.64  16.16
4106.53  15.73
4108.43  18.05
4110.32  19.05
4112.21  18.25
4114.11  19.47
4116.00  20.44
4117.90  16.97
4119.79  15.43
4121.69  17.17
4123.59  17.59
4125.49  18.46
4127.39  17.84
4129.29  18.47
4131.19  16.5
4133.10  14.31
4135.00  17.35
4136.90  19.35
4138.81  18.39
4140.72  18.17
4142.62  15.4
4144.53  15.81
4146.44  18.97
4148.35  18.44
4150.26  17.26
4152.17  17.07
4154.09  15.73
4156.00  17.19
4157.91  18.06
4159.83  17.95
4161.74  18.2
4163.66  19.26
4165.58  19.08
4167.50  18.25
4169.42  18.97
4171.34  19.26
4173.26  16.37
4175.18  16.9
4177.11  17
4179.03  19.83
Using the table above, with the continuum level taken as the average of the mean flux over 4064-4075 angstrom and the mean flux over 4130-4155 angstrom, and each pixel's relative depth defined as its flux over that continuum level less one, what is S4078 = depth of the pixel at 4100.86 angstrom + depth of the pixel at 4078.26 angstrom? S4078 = -0.24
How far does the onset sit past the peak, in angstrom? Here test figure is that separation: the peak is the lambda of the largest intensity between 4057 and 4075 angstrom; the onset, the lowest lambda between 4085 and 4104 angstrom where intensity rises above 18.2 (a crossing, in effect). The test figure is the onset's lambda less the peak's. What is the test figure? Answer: 11.3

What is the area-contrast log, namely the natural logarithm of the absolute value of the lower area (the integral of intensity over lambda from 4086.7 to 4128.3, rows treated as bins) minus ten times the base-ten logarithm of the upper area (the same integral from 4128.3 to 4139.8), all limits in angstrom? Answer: 6.6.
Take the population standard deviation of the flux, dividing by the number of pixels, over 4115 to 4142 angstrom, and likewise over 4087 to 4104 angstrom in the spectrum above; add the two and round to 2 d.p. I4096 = 3.99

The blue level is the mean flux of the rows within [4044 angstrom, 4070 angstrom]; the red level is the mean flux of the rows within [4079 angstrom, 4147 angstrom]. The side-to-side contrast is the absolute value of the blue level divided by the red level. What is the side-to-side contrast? 0.90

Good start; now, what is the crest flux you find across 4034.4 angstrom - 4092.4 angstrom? 20.12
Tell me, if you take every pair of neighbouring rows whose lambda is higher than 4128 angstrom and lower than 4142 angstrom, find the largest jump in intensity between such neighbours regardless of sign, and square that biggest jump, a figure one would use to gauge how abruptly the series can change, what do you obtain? 9.2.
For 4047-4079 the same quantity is 18.0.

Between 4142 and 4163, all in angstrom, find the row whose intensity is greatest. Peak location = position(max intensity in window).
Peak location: 4146.44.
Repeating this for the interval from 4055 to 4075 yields 4074.51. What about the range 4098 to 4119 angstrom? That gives 4116.00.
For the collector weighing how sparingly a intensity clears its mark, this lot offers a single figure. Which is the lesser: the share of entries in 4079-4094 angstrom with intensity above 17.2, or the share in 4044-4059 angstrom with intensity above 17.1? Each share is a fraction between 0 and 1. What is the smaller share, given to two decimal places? 0.25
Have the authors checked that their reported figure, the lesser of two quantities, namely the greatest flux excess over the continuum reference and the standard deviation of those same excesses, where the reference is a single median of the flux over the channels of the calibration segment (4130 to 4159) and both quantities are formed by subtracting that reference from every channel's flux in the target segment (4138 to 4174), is 1.2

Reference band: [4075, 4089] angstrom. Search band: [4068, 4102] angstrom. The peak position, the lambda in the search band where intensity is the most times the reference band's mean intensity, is 4093.32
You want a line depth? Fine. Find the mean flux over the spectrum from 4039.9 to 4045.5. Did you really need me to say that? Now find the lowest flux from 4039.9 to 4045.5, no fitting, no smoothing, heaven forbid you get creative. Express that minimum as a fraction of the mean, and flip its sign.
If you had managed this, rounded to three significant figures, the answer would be -0.846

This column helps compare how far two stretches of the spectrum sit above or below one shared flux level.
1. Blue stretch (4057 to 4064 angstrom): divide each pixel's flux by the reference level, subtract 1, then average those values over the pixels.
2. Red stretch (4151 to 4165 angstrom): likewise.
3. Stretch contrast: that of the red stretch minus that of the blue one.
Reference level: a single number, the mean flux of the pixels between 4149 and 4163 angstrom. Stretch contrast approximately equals 0.12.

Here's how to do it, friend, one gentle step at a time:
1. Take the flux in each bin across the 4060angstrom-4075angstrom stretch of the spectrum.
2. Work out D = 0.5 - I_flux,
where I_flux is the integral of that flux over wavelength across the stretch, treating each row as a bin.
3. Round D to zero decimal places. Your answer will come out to -235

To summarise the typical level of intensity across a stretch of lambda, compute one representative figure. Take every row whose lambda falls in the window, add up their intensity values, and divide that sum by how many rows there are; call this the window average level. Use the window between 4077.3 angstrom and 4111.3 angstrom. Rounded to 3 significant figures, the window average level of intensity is 17.6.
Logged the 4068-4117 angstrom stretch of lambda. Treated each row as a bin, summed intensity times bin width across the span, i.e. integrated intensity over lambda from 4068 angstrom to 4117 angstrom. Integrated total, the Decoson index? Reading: 858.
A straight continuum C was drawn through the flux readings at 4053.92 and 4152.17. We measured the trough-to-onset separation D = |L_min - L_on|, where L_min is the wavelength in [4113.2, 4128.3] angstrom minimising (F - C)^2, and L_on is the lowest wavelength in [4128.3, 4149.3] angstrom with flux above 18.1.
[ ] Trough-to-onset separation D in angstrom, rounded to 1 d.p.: 11.4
